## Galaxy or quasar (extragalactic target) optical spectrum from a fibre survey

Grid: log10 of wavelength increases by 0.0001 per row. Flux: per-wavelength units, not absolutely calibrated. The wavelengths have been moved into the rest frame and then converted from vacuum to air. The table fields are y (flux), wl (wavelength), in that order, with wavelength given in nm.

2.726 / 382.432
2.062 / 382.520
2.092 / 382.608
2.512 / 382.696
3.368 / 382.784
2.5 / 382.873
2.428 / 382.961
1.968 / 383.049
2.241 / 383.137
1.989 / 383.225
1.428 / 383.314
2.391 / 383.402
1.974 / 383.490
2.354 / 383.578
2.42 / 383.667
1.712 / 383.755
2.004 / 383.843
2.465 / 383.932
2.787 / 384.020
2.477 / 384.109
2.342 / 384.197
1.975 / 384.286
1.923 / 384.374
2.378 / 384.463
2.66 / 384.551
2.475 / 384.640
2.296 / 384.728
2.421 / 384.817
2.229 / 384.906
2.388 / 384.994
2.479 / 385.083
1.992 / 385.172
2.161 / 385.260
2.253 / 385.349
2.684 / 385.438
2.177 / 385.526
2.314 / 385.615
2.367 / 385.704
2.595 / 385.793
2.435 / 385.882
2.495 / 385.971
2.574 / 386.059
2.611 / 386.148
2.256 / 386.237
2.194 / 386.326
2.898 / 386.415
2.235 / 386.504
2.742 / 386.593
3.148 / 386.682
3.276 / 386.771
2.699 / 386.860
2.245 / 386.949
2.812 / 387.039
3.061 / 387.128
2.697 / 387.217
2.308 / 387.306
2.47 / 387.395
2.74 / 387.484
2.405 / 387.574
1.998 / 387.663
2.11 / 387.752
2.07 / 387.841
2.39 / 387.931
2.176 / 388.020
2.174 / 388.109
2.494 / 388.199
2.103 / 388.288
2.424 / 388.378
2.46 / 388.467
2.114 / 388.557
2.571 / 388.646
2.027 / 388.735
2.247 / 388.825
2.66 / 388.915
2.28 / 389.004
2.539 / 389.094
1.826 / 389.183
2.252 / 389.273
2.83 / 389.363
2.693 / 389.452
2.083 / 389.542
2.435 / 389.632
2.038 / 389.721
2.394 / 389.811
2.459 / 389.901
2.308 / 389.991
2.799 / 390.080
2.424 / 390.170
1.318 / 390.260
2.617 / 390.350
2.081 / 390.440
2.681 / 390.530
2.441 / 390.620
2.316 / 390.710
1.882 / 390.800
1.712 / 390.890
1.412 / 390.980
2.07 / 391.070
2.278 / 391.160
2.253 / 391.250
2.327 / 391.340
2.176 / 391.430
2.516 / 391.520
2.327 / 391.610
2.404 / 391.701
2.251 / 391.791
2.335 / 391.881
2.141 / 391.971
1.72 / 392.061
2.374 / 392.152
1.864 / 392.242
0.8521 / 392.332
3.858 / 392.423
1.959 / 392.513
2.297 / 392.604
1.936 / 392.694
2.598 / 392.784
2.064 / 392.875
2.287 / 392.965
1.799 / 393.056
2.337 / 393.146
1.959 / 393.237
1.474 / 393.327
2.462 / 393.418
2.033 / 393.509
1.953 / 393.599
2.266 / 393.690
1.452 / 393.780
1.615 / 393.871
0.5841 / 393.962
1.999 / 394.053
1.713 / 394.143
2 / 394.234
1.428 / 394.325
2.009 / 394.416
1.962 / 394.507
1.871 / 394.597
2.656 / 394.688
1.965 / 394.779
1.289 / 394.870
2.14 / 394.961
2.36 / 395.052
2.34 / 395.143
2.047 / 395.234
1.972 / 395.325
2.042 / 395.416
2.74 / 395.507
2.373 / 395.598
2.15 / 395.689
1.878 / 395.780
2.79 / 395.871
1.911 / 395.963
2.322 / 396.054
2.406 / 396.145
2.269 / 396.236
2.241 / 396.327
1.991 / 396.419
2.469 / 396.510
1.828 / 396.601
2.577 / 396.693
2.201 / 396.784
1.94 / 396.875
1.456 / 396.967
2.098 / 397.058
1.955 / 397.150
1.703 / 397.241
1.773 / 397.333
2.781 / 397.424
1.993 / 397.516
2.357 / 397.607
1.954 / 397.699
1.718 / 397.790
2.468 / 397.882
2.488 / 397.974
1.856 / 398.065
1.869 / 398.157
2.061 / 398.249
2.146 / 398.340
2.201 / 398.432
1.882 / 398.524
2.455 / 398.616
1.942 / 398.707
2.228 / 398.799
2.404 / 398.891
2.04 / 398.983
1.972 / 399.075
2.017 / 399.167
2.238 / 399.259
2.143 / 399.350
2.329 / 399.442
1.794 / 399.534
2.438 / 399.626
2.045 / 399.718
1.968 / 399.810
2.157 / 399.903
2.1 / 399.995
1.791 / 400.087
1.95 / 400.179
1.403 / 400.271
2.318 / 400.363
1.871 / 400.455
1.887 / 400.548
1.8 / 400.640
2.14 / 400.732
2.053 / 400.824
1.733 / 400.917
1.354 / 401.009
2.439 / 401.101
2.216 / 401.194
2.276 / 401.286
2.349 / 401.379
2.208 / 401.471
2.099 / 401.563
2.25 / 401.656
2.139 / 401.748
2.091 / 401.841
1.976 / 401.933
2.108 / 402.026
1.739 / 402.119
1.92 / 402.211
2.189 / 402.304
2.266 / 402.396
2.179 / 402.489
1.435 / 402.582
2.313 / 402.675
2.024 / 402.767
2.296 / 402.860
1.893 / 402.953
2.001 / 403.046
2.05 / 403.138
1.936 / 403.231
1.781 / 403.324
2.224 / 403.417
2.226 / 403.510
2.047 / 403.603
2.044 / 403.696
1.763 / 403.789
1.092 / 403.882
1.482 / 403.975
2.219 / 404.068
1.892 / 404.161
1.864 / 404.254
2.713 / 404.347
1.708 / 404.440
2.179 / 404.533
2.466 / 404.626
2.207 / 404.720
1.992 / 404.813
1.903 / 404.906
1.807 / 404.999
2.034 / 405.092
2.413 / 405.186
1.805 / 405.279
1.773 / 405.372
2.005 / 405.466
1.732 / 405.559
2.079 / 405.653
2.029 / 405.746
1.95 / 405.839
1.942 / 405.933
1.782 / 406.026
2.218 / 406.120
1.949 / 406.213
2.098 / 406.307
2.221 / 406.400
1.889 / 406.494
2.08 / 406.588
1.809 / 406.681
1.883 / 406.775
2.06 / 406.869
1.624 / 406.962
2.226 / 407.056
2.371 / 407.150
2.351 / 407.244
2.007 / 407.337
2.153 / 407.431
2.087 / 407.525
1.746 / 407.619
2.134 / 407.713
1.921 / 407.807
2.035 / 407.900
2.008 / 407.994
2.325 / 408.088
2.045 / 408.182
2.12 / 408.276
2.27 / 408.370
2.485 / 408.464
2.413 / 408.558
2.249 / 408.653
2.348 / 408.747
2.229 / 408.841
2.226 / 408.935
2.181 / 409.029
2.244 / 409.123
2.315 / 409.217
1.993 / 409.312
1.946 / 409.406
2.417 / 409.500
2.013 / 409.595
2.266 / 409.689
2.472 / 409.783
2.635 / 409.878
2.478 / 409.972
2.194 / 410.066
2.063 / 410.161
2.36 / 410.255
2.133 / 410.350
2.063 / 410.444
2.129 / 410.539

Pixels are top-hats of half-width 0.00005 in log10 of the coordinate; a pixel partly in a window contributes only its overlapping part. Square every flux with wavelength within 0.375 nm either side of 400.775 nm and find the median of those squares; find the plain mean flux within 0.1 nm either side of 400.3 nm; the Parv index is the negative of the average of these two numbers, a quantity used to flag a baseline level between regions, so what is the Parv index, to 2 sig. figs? -2.7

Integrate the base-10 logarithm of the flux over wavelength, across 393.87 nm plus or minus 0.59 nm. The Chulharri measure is 0.267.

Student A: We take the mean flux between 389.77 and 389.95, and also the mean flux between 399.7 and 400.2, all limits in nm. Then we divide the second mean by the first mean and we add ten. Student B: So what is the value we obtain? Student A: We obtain 10.8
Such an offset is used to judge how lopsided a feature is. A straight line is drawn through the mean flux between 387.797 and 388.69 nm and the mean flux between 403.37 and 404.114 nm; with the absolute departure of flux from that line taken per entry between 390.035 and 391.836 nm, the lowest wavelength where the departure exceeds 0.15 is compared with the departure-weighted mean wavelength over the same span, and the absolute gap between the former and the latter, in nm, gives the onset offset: 0.63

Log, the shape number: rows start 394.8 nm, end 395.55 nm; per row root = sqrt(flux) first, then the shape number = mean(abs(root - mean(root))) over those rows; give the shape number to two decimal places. 0.10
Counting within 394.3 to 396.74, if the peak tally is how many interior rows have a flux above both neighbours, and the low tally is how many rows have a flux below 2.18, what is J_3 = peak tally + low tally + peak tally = 29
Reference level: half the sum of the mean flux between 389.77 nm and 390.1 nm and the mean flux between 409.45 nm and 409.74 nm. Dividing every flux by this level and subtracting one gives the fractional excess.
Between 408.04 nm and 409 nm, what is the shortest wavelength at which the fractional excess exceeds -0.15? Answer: 408.088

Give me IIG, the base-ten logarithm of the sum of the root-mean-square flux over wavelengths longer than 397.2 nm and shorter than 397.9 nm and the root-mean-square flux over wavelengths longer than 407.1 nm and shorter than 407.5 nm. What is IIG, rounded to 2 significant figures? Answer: 0.64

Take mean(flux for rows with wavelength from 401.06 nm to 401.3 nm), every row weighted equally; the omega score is 2.31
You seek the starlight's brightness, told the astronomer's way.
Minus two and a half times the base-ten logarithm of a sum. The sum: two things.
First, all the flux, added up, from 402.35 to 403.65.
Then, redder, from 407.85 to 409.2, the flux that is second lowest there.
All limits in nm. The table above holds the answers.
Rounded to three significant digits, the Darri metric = -3.72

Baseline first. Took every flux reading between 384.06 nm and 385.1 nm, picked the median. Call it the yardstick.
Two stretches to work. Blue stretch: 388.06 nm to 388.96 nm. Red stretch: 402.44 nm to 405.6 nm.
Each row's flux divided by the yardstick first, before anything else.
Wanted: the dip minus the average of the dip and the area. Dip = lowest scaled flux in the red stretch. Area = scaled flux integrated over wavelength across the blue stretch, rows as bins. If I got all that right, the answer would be -0.2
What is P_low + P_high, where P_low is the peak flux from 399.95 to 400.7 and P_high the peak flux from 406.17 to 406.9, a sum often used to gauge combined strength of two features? 4.5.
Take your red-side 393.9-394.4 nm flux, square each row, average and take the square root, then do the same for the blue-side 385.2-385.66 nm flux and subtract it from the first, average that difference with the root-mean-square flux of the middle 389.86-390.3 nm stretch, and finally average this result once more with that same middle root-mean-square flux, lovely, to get 1.56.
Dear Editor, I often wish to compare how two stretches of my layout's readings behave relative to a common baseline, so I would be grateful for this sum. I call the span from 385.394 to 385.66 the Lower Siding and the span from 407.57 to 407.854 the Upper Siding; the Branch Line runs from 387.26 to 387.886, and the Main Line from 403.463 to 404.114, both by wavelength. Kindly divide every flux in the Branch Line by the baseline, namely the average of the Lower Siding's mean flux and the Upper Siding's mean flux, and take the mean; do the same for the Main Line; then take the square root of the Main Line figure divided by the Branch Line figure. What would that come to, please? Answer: 0.89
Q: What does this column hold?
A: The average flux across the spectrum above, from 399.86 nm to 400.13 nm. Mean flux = 2.02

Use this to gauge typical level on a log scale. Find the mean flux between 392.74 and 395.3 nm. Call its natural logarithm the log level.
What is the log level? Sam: 0.67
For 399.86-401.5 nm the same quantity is 0.69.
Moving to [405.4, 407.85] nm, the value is 0.70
